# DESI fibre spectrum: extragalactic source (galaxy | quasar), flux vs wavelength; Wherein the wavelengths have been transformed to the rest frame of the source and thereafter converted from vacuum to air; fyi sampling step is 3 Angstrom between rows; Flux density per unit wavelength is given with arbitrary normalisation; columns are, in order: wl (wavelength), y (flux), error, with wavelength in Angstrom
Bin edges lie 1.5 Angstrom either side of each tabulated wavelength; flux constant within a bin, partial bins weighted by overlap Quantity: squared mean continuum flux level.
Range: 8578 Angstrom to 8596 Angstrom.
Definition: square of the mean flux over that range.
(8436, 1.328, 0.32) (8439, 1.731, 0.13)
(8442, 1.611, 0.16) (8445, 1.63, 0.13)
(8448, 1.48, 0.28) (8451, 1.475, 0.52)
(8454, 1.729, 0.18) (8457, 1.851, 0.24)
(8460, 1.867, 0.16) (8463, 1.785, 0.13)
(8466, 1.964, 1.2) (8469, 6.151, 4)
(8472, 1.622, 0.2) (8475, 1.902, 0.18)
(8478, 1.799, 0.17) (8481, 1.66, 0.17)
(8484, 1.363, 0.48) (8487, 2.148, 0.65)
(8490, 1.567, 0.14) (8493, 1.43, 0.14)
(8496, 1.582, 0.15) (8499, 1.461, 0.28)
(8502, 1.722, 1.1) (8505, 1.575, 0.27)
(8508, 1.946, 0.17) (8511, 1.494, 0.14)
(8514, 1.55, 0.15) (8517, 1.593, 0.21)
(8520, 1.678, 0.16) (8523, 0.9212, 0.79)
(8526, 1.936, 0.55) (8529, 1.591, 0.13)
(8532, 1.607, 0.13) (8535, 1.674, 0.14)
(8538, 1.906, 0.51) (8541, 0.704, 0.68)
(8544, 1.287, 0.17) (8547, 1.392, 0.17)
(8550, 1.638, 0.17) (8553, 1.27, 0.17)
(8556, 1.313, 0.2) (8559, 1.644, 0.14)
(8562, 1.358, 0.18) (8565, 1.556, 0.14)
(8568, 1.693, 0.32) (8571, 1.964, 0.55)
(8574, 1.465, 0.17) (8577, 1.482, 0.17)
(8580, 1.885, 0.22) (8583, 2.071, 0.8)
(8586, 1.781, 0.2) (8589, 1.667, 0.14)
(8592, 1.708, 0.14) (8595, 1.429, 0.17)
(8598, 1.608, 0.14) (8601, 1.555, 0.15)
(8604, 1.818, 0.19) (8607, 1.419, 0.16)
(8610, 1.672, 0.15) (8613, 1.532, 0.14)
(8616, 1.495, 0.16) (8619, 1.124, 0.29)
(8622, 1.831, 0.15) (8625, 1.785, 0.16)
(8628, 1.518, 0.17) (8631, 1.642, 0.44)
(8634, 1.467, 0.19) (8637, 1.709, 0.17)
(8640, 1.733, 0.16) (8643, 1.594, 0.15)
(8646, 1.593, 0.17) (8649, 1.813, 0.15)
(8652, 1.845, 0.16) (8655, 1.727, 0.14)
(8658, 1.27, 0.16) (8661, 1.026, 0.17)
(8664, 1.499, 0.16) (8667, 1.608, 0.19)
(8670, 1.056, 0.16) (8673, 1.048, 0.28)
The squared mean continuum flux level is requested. 3.1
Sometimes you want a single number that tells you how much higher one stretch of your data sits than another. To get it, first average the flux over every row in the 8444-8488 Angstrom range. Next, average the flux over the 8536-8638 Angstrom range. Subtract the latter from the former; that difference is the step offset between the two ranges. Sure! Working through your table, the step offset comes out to 0.46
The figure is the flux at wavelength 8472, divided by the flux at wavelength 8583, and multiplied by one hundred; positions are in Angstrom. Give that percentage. 78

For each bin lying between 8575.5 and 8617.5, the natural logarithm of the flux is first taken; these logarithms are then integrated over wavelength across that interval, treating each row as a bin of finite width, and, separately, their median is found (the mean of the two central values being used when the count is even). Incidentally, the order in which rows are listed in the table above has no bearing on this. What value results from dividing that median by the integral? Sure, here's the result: 0.024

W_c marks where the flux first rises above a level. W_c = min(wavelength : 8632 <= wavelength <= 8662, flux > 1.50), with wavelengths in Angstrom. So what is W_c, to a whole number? 8637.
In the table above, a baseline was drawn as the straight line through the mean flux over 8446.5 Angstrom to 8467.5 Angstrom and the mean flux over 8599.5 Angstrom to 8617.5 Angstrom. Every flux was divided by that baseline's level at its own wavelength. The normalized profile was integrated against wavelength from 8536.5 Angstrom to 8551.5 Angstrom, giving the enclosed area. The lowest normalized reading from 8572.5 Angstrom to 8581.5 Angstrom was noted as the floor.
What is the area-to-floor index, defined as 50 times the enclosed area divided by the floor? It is 696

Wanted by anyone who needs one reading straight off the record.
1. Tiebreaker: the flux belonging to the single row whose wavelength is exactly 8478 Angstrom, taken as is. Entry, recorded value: 1.799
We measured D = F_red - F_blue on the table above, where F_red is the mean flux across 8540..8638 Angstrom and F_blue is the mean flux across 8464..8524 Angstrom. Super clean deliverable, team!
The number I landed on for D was -0.30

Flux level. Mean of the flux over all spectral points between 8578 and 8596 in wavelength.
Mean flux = 1.76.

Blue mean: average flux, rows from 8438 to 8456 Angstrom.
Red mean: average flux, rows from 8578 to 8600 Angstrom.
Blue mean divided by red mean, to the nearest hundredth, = 0.93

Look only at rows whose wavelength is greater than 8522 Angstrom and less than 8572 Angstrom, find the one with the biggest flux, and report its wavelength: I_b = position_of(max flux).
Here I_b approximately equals 8571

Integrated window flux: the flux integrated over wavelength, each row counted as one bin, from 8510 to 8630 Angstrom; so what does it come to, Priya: 188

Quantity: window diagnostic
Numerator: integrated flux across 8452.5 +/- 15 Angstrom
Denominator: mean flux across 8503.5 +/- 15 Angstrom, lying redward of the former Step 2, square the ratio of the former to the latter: 1041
